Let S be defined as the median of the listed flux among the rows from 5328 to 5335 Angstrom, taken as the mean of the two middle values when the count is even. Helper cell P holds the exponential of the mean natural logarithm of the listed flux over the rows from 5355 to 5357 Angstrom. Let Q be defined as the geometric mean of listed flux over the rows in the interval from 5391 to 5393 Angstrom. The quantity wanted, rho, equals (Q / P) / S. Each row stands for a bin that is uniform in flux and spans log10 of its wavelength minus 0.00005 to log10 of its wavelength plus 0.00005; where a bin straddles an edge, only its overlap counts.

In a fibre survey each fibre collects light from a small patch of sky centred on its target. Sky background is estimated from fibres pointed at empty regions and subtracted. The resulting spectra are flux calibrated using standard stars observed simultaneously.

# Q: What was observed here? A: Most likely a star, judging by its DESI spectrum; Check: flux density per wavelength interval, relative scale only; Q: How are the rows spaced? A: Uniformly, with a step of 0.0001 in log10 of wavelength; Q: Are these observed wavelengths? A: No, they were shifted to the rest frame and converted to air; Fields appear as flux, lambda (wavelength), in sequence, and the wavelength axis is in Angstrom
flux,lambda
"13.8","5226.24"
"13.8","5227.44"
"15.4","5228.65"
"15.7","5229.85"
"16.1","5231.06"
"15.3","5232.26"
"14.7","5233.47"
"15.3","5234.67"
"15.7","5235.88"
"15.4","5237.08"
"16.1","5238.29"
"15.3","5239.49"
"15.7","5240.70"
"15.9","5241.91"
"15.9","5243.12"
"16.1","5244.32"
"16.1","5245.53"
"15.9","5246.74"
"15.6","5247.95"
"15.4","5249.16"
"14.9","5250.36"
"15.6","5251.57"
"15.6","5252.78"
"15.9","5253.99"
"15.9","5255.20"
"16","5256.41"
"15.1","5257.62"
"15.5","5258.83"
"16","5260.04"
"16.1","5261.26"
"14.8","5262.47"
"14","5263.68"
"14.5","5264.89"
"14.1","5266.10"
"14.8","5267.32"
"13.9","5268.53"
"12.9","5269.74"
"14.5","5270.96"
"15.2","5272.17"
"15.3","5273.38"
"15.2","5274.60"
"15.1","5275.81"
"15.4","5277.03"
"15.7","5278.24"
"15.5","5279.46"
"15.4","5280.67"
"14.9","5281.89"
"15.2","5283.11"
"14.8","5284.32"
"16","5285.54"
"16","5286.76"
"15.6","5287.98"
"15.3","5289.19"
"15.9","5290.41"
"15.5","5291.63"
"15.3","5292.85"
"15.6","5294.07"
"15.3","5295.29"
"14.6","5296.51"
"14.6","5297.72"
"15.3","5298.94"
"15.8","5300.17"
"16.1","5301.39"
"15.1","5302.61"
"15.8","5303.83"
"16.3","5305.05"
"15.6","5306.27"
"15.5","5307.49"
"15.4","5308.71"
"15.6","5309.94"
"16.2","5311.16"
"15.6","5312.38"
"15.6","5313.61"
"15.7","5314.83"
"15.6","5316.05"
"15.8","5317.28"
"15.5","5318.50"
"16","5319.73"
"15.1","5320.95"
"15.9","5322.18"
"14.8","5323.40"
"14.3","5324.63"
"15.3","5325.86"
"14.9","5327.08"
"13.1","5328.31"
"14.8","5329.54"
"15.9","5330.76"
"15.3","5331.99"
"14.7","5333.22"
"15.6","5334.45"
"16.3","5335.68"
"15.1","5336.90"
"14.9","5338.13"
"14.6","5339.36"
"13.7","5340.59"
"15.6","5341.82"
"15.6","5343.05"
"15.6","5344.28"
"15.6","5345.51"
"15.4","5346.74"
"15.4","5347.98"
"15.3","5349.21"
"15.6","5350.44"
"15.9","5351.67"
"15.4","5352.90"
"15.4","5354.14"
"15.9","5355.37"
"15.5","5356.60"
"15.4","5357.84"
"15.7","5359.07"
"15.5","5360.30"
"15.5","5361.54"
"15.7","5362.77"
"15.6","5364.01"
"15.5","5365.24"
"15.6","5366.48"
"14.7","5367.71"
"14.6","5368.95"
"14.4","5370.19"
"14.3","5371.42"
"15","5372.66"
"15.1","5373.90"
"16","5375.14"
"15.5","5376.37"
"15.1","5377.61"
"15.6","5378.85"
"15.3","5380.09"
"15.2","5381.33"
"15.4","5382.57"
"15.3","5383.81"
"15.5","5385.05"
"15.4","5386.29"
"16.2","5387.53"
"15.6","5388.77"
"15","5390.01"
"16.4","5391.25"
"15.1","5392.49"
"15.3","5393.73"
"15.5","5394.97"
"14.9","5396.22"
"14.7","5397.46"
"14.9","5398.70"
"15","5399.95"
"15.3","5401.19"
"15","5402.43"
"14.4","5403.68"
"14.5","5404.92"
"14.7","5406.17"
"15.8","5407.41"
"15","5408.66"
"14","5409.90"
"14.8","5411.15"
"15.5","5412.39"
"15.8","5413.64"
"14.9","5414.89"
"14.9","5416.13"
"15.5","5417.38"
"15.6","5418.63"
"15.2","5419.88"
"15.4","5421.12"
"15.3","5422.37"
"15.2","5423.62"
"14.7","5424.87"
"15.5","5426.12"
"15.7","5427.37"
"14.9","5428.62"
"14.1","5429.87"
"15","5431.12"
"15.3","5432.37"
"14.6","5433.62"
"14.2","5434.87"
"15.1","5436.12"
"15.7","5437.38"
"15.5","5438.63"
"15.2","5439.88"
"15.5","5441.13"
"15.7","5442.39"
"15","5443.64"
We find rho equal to 0.0666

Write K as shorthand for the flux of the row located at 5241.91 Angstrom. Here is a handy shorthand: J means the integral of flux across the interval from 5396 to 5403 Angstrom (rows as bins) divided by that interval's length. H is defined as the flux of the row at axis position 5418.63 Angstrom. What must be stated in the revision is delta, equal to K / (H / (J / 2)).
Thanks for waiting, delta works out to 7.64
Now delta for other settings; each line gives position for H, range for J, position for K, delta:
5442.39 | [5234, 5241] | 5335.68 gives 8.09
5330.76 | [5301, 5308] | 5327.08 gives 7.38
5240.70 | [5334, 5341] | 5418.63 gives 7.49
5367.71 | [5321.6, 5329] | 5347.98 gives 7.70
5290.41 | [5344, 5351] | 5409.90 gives 6.81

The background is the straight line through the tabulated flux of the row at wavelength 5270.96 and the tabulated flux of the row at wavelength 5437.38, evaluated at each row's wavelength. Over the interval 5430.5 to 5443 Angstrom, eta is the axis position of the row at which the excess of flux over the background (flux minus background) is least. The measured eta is 5434.87 Angstrom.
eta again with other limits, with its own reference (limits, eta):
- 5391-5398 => 5397.46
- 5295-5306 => 5297.72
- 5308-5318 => 5308.71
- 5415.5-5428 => 5424.87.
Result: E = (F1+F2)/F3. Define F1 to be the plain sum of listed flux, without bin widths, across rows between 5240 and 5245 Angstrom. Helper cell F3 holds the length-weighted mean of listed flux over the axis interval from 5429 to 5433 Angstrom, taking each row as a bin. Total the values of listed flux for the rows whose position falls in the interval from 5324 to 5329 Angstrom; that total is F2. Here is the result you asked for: 8.2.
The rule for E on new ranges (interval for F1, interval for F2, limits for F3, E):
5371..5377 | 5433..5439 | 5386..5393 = 9.7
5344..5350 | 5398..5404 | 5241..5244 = 9.5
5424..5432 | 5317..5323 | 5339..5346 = 11.1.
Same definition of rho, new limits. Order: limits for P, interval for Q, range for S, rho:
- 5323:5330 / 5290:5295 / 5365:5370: 0.0711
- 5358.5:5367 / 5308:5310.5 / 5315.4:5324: 0.0637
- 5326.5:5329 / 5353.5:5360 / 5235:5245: 0.0706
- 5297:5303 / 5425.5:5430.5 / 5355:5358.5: 0.0631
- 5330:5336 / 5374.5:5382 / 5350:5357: 0.0639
